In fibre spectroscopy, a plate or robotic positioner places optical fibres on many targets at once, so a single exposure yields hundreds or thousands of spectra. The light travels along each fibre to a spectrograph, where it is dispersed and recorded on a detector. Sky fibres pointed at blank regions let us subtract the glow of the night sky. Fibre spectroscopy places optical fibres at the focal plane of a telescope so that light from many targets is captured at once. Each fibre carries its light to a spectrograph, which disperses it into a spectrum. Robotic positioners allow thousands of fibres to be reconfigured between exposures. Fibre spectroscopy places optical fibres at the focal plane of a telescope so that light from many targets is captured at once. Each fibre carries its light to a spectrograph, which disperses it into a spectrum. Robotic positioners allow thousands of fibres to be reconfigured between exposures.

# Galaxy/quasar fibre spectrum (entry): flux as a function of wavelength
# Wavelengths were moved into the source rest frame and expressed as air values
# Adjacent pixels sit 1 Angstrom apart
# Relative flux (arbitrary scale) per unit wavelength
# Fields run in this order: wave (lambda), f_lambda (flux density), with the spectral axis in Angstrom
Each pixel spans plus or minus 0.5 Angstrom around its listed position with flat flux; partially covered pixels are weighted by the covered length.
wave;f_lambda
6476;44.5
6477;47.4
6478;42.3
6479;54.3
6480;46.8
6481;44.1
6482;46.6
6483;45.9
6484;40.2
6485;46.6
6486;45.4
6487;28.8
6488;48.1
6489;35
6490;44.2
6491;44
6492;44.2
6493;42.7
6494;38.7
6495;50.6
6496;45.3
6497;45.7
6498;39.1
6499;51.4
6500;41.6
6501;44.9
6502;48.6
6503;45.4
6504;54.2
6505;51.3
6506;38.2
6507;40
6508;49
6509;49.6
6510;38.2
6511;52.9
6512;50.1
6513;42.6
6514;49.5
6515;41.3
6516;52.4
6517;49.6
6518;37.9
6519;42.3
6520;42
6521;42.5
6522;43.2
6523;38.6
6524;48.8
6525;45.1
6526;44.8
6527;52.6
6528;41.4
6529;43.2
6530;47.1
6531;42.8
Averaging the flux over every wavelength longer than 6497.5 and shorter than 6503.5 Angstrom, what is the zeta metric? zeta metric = 45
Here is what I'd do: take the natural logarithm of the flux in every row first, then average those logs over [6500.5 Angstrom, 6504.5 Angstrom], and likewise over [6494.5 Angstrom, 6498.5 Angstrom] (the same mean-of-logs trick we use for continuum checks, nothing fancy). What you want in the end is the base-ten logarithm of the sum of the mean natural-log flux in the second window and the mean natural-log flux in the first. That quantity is 0.885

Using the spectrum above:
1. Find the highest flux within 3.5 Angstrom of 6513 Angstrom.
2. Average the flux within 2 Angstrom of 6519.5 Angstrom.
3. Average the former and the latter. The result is 47.0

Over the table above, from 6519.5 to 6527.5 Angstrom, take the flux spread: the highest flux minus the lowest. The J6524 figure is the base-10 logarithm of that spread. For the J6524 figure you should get 1.15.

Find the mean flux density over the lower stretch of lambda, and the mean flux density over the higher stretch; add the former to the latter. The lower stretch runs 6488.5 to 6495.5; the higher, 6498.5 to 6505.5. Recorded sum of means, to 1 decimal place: 91.0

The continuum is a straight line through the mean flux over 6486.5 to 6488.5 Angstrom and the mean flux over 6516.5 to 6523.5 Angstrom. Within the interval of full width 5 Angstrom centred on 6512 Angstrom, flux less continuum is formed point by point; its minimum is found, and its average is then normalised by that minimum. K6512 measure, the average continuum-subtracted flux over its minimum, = -1.8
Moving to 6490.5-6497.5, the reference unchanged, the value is -10.1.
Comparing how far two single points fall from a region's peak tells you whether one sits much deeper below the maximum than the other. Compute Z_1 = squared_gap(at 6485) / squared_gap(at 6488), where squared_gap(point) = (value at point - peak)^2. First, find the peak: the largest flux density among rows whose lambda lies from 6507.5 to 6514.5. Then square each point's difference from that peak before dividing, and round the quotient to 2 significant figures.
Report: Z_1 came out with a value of 1.7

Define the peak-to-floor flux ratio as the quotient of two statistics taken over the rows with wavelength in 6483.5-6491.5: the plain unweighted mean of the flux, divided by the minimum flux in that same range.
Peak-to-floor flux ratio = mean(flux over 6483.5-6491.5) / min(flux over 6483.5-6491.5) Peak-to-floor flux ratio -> 1.44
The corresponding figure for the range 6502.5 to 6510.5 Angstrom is 1.20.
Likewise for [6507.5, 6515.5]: 1.22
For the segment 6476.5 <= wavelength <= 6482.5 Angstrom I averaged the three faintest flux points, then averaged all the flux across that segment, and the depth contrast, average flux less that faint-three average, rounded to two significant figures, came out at 2.6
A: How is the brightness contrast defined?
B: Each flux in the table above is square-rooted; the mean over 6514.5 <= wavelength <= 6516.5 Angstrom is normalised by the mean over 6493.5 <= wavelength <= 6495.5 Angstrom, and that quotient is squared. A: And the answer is 1.05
